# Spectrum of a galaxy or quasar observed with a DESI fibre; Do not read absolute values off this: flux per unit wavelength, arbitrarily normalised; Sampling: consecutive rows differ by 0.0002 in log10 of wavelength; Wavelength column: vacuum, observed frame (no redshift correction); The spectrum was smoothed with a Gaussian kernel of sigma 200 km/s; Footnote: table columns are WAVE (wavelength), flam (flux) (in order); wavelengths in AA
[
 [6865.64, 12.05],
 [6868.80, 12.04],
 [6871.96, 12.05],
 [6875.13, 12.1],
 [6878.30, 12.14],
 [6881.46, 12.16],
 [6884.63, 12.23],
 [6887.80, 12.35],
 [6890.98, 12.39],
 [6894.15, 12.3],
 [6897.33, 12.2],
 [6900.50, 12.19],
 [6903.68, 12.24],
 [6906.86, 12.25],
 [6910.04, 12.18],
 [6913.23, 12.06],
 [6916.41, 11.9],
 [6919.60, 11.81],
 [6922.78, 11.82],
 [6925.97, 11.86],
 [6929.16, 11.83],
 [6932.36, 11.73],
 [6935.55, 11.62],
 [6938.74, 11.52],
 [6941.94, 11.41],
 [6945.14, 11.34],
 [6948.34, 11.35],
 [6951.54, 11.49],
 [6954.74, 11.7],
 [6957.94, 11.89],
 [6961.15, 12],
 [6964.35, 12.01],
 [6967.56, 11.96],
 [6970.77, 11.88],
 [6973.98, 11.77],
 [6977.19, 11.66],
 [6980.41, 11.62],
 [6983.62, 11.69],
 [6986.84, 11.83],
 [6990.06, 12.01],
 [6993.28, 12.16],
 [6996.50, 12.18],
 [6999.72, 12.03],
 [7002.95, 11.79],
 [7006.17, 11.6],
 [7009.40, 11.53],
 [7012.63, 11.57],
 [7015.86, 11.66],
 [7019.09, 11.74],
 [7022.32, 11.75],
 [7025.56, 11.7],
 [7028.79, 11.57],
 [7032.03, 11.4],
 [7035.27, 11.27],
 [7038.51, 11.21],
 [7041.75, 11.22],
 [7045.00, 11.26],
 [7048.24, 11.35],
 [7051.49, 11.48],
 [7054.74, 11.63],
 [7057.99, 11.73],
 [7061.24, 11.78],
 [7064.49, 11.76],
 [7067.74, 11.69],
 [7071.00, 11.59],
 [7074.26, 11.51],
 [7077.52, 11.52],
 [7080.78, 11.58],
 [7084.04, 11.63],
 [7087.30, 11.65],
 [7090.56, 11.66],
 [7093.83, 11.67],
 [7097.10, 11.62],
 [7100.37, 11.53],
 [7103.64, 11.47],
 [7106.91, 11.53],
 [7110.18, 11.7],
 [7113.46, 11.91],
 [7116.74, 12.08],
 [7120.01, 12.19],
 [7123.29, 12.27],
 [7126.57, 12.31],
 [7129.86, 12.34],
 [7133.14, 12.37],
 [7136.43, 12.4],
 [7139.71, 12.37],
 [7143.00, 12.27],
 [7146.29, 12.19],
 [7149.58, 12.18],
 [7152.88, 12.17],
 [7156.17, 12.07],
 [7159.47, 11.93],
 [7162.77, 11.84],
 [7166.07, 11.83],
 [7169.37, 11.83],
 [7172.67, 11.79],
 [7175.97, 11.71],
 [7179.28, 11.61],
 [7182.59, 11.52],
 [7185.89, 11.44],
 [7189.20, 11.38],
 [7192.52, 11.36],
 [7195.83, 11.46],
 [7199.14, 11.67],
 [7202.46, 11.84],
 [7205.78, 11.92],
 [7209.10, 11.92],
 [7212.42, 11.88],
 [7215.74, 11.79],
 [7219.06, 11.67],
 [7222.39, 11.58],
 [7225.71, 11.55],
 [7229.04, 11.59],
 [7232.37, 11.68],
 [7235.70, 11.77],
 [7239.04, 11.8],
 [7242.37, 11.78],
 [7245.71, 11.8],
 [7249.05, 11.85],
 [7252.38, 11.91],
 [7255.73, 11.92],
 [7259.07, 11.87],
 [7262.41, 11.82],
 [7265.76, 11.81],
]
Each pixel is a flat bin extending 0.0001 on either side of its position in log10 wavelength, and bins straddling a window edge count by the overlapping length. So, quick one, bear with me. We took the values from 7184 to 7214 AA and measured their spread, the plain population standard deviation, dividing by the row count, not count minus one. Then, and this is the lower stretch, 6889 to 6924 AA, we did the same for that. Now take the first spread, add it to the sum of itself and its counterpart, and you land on 0.6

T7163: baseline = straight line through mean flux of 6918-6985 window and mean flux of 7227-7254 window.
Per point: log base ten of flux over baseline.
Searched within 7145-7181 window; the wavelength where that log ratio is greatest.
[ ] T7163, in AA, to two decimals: 7146.29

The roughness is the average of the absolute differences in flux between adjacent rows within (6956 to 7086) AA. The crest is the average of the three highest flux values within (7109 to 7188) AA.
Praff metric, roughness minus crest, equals -12.29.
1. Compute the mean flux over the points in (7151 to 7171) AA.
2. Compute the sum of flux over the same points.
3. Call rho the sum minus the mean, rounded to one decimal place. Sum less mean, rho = 59.7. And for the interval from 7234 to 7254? 59.1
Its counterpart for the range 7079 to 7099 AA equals 58.2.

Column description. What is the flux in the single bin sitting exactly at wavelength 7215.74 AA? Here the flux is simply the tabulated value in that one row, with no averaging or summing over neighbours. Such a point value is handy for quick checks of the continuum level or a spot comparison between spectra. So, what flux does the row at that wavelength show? 11.79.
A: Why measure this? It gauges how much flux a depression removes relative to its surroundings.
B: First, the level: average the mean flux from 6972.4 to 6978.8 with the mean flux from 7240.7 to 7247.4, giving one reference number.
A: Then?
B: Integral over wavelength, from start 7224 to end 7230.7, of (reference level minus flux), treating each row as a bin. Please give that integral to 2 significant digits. 1.2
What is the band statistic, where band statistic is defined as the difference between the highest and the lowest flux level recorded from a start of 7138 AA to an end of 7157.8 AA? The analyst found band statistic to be 0.30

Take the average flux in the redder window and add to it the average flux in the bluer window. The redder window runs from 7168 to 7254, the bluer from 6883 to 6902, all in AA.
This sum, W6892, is 24.0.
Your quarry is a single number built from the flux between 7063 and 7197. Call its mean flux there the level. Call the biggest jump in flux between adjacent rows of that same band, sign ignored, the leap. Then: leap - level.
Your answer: -11.6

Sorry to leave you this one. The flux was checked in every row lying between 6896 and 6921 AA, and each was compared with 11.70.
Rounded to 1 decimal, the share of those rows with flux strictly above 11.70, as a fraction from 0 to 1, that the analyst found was 1.0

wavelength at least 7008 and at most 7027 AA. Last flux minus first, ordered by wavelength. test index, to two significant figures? 0.17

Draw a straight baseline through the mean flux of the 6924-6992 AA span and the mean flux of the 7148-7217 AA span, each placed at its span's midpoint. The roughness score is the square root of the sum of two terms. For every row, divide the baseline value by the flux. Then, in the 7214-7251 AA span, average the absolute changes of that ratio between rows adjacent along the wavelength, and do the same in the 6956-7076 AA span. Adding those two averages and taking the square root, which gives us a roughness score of 0.114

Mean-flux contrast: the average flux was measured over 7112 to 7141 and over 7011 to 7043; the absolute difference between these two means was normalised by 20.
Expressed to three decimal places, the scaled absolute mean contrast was 0.037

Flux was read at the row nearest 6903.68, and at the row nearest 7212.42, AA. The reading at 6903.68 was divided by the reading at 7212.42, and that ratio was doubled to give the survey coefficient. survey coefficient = 2.06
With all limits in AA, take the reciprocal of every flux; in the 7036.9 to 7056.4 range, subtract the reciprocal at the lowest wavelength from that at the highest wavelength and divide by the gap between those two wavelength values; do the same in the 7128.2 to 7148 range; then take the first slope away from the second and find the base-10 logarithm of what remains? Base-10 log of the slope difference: -3.59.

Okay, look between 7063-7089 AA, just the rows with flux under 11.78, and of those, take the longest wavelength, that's 7087.30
